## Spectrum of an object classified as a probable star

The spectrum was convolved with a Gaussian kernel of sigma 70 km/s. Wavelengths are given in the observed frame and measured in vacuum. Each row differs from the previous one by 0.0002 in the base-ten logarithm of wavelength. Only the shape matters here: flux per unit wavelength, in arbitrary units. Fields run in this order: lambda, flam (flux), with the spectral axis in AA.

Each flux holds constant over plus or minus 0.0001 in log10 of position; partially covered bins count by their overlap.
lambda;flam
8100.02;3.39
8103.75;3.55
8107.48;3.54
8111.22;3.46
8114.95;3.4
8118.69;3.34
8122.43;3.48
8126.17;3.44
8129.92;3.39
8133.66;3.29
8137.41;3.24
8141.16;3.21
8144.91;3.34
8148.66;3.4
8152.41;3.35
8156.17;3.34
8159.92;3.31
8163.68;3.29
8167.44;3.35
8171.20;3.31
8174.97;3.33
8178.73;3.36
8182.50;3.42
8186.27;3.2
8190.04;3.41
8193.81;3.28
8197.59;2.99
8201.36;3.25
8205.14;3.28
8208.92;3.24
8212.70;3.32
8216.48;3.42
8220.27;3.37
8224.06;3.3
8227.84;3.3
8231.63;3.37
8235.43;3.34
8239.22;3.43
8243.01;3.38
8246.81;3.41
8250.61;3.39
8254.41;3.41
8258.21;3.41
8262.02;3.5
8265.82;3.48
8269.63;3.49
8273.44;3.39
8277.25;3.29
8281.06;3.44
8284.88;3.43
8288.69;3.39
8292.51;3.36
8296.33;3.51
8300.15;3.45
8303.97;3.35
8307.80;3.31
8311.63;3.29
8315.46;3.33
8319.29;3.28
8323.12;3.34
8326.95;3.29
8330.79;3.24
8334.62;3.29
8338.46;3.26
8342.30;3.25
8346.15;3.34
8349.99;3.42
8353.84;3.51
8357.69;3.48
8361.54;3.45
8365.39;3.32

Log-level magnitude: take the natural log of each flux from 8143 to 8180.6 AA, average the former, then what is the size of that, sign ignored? 1.21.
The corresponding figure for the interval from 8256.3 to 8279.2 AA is 1.23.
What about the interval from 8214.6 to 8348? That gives 1.21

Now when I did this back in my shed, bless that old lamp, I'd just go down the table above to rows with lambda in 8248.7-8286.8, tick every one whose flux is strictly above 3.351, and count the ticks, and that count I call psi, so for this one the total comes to 9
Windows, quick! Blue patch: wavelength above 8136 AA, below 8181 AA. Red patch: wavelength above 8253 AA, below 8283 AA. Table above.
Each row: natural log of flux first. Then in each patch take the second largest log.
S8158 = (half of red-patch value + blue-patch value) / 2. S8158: 0.918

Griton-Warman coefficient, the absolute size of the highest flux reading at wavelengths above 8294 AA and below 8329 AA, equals 3.51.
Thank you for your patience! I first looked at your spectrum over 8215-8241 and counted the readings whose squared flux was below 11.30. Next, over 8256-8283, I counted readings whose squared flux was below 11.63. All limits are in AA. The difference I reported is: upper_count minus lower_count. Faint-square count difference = 0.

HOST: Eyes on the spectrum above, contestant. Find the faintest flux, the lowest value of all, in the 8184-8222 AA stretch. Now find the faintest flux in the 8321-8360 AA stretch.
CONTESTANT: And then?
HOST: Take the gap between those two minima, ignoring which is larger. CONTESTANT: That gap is 0.25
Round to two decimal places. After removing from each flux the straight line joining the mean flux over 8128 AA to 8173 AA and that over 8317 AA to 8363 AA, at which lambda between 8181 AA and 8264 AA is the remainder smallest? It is 8197.59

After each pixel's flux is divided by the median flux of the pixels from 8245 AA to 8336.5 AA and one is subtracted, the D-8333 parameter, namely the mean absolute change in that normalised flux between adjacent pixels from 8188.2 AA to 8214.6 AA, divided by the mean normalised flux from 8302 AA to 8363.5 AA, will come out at -2.7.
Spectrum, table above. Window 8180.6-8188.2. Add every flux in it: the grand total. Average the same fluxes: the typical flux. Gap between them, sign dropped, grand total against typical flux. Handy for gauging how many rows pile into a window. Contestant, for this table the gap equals 3.31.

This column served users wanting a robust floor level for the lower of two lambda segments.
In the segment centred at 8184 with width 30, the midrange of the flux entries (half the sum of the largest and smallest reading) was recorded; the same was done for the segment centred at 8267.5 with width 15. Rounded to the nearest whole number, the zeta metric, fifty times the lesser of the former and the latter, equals 160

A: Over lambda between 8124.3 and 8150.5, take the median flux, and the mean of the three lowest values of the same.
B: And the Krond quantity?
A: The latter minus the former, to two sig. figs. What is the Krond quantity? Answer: -0.093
